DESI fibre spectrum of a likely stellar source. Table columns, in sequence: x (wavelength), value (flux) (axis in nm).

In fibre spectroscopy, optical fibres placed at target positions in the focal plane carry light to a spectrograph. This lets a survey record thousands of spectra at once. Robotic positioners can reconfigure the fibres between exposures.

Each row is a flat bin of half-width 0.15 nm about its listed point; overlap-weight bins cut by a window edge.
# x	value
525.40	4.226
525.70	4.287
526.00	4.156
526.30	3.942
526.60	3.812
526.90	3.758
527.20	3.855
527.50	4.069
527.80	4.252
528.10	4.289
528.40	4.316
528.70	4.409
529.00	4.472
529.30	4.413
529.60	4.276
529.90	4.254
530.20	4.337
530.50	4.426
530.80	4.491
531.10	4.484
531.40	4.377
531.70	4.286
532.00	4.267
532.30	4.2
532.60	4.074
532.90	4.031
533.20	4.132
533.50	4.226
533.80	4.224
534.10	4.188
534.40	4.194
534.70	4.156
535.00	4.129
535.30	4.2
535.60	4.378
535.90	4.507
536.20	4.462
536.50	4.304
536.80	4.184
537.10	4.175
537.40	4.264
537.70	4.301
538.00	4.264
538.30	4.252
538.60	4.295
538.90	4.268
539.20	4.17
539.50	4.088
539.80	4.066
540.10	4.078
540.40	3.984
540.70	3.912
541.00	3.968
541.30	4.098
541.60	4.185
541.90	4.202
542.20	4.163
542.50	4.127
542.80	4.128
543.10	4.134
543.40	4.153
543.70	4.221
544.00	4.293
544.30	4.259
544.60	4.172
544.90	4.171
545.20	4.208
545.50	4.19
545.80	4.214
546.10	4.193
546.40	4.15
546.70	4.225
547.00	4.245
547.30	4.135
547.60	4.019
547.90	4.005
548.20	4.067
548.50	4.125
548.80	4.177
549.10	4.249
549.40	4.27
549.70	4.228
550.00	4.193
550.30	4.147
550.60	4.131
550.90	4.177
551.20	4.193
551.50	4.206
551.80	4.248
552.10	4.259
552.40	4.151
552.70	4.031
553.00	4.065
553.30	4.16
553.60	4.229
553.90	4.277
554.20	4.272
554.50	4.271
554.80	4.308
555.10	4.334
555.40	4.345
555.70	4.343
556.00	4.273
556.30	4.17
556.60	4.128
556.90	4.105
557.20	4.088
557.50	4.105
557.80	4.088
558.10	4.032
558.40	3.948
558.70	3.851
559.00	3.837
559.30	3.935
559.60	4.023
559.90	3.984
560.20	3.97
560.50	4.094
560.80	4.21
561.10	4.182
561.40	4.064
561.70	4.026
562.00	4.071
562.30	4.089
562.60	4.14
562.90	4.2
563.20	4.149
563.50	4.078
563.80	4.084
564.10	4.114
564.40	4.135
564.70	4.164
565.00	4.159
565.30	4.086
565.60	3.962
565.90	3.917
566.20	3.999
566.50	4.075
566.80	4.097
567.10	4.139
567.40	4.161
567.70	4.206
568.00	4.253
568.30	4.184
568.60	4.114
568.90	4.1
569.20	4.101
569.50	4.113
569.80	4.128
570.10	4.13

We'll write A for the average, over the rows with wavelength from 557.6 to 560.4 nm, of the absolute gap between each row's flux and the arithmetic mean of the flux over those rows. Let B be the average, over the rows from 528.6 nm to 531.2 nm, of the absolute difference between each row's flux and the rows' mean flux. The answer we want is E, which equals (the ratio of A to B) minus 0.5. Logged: 0.38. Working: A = 0.063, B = 0.07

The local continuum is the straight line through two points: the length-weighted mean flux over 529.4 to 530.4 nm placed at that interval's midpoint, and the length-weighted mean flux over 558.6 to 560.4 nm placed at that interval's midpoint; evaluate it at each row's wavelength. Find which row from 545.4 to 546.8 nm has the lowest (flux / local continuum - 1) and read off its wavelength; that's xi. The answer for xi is 546.40 nm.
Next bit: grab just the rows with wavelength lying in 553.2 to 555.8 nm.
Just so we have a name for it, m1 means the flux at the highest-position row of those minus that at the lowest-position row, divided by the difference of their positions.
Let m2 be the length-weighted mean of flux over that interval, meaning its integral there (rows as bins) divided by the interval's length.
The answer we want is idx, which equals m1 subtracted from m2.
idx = 4.207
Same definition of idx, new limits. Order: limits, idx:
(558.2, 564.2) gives 4.023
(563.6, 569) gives 4.105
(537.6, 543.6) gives 4.167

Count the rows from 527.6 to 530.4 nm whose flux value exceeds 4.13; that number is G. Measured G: 9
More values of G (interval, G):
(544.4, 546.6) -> 7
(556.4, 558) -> 0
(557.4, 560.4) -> 0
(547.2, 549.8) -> 5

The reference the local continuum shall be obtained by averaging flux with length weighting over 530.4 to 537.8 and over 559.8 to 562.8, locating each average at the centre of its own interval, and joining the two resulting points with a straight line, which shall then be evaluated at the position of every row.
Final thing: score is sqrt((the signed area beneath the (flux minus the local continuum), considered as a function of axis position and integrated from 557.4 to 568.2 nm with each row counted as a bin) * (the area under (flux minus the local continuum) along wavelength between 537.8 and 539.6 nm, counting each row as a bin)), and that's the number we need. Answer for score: 0.02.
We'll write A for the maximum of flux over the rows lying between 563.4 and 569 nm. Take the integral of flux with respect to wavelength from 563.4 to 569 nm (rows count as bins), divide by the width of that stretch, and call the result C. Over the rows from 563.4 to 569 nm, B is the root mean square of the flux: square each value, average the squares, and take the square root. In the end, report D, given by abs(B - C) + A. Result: 4.25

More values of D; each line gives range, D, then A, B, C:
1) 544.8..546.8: 4.23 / 4.225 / 4.19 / 4.19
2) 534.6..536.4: 4.51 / 4.507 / 4.31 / 4.31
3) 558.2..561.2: 4.21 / 4.21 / 4.01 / 4.00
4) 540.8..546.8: 4.30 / 4.293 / 4.17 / 4.17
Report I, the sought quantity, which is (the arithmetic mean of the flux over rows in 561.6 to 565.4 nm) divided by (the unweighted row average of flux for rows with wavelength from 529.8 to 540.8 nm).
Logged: 0.97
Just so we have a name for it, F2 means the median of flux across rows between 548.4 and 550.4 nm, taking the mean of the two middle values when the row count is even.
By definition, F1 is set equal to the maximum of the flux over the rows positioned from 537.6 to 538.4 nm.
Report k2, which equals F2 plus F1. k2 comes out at 8.49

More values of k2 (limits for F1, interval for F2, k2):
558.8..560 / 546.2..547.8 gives 8.17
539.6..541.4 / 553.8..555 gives 8.37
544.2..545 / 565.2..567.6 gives 8.34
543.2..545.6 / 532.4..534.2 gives 8.45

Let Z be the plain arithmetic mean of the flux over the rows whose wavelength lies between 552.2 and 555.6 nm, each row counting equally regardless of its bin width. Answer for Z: 4.222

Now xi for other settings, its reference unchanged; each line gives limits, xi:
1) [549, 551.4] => 550.60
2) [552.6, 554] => 552.70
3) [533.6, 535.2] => 535.00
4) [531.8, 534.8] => 532.90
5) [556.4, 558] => 557.20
